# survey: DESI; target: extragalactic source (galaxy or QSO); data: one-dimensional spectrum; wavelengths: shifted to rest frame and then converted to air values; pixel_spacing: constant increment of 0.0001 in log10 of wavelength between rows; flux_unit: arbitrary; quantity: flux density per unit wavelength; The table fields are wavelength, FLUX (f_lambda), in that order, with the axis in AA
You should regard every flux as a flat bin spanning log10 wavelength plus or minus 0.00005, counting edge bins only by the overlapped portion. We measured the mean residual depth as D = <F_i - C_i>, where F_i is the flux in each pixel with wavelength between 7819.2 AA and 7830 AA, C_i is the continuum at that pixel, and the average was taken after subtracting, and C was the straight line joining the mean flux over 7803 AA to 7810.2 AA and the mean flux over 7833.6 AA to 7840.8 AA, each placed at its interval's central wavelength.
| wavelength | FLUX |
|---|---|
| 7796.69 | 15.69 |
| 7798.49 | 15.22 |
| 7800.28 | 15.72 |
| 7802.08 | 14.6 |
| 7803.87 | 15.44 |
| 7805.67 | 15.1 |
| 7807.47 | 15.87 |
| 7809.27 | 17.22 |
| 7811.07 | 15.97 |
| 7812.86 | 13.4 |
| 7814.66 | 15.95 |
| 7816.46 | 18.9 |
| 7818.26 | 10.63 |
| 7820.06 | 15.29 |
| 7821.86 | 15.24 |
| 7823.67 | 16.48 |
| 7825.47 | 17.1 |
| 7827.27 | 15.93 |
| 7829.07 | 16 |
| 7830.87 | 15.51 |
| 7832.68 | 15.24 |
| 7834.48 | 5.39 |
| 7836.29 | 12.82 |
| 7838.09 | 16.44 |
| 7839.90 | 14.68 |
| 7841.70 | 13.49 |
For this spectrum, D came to 2.2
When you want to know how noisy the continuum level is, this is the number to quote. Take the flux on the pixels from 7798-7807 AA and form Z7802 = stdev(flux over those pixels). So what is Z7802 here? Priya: 0.4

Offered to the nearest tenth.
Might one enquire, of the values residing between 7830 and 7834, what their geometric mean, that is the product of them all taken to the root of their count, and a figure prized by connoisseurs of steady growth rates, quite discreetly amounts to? 15.4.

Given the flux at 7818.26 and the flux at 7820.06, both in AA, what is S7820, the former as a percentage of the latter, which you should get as 70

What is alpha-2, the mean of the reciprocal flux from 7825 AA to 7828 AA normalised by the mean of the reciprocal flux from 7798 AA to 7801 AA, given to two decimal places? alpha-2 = 0.94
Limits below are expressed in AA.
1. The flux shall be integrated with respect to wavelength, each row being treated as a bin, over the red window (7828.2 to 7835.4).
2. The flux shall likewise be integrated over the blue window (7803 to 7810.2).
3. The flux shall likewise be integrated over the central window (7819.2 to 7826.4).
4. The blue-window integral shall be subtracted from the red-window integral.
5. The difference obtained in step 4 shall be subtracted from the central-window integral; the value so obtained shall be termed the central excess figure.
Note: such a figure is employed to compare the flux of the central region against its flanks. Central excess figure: 136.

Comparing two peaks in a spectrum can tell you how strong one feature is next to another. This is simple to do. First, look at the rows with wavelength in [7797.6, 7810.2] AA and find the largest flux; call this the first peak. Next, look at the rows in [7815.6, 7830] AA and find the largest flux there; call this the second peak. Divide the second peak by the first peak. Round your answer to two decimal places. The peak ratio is 1.10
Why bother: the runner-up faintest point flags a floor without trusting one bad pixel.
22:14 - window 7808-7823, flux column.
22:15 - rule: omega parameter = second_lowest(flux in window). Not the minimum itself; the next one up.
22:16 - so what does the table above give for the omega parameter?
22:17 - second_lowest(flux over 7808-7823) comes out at 13.4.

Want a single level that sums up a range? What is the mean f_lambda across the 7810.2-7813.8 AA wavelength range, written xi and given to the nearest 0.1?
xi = 14.7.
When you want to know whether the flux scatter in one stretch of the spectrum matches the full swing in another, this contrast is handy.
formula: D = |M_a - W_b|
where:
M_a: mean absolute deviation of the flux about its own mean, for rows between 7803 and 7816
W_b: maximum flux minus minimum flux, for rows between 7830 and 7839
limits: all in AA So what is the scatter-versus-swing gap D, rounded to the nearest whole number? 10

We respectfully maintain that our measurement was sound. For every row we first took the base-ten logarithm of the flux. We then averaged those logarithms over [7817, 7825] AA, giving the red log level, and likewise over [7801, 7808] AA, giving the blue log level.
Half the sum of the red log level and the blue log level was 1.17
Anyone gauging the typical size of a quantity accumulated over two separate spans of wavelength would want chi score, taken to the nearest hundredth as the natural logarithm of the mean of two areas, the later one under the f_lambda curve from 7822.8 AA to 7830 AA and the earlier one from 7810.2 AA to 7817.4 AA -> 4.76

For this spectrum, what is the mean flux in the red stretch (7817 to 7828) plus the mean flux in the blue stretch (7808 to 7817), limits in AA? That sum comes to 31.4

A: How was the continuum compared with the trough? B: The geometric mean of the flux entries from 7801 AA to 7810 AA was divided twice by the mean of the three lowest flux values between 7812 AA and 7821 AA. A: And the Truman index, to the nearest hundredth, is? 0.09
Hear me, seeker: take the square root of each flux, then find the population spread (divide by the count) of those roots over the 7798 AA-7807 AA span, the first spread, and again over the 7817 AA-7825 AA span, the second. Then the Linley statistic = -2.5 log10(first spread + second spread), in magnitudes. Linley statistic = 1.1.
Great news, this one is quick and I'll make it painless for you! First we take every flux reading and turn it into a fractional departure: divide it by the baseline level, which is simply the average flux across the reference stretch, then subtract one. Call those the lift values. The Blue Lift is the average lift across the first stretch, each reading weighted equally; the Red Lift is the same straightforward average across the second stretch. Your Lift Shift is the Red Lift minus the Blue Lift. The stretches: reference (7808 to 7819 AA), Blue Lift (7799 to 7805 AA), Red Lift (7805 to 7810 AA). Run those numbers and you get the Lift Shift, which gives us 0.05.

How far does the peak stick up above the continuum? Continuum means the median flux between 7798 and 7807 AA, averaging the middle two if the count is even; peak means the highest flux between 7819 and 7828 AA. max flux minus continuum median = 1.9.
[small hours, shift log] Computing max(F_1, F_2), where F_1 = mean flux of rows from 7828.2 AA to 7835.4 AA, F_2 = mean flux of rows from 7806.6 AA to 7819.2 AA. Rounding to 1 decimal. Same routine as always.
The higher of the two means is 15.4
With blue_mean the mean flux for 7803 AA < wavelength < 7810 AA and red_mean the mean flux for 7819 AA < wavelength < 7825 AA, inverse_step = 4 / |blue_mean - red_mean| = 17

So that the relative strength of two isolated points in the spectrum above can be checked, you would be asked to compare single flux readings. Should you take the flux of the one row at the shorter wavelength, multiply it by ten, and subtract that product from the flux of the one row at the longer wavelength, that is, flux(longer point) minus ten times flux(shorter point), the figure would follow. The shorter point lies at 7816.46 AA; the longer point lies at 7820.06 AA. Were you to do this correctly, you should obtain -174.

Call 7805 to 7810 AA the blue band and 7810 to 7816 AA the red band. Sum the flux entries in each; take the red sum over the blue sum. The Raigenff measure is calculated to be 0.94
